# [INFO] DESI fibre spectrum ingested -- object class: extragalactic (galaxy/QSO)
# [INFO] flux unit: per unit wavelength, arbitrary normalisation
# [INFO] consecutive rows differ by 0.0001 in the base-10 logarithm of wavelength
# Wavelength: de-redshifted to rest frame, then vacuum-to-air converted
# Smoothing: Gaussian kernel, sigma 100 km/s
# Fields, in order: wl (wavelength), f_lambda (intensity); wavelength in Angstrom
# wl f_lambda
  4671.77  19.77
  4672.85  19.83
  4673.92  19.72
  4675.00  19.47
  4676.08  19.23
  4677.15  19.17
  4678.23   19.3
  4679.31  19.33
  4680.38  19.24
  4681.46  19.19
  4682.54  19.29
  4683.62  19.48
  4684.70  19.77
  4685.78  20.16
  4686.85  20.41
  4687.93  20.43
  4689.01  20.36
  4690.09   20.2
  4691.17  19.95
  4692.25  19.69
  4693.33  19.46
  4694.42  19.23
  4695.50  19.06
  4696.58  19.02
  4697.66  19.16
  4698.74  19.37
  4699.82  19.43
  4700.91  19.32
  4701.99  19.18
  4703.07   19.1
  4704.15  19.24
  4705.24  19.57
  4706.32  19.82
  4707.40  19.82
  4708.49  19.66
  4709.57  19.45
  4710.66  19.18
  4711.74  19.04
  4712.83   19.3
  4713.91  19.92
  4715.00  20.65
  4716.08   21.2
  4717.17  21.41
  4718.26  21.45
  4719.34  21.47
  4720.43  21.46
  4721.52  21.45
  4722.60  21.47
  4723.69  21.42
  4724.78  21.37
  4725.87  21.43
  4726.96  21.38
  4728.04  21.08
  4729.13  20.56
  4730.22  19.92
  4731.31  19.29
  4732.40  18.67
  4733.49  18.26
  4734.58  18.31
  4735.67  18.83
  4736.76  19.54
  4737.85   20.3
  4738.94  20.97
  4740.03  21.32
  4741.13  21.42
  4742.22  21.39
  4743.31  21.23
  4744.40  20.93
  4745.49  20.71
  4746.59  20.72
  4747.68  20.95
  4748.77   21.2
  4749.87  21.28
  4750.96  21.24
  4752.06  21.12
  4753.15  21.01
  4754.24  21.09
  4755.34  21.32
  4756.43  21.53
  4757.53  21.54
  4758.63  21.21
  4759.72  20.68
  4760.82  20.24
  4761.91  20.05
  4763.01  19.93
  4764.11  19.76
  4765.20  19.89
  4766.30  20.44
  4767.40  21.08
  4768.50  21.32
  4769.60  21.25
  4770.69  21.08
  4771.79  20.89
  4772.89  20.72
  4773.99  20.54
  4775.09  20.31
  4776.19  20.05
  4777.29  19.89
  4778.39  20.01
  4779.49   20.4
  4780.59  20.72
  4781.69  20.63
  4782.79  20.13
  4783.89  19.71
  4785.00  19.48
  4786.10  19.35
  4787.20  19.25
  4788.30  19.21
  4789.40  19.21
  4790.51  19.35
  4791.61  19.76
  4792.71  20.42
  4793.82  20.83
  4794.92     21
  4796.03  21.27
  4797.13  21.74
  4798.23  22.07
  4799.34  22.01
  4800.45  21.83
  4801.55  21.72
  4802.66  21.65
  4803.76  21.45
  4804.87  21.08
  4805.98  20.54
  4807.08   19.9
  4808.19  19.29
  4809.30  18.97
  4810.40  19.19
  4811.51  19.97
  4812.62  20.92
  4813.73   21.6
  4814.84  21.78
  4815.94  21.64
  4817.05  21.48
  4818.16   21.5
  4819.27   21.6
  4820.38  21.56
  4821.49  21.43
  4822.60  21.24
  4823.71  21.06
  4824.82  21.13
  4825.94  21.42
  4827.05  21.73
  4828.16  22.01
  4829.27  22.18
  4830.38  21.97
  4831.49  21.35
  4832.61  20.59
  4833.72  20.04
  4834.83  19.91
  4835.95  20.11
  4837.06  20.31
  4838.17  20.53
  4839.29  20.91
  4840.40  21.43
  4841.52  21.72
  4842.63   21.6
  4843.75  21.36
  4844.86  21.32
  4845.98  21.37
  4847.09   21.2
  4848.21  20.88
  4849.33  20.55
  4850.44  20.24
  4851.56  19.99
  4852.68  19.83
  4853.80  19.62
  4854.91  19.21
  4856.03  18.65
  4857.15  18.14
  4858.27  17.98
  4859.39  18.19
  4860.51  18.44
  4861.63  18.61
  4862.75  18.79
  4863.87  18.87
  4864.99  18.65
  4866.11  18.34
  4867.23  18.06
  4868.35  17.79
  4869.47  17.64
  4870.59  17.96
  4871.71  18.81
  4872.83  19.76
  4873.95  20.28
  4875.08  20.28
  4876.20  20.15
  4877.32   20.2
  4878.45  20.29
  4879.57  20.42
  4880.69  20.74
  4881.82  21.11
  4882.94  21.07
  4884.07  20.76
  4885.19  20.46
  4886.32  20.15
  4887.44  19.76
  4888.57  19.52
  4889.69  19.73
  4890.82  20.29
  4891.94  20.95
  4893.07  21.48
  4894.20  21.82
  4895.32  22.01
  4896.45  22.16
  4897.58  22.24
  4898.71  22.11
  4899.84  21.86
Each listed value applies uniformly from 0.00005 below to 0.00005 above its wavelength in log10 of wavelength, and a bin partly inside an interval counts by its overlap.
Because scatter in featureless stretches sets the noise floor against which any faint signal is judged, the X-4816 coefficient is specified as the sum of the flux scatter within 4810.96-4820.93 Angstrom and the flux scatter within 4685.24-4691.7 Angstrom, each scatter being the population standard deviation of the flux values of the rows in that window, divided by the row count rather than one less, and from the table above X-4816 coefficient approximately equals 0.70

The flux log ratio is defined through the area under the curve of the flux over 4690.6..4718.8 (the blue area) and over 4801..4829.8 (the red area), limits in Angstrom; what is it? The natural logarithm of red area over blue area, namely 0.09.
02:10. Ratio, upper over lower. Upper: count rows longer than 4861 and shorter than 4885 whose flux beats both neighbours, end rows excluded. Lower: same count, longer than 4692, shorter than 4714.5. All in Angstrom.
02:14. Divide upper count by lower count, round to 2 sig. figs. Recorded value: 2.0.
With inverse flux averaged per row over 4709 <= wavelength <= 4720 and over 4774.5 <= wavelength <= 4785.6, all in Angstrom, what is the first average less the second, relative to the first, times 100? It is -1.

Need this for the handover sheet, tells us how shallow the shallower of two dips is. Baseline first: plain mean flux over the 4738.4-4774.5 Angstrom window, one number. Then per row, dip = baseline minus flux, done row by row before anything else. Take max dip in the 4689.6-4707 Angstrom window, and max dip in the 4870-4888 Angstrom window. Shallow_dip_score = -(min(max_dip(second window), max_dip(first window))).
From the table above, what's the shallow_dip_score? -1.9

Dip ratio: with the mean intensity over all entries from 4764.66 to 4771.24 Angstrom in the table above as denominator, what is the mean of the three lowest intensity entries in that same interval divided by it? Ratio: 0.982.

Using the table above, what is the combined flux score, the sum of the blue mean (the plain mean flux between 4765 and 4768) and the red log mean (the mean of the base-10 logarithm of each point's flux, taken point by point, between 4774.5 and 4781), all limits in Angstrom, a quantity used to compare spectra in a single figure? 21.8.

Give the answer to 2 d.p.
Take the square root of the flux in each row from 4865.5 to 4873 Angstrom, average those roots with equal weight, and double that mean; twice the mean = 8.56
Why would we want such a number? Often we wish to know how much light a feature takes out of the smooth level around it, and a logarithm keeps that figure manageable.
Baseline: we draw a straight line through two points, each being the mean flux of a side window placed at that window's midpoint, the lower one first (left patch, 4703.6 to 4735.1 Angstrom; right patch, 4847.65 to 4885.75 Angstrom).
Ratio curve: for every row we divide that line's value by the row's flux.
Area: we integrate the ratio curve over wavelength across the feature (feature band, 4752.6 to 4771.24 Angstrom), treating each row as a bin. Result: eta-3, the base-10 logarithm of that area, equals 1.3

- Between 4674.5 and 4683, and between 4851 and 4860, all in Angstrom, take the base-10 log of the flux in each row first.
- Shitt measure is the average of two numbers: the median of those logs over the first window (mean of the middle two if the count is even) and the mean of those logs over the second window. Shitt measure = 1.28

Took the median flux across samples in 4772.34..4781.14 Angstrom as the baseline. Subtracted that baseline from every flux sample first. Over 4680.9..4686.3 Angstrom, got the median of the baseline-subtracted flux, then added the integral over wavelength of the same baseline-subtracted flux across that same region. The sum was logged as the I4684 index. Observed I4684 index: -5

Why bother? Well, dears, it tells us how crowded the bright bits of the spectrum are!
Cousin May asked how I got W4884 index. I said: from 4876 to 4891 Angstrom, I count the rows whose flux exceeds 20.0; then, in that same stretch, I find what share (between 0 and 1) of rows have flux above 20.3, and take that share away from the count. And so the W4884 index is 10.6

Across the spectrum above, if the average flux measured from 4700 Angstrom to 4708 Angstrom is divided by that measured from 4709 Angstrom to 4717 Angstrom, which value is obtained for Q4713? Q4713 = 0.98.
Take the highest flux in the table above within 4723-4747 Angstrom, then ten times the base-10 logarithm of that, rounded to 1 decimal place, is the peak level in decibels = 13.3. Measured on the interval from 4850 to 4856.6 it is 13.1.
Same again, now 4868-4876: 13.1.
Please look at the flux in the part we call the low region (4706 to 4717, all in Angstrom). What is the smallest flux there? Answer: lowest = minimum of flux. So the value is 19.04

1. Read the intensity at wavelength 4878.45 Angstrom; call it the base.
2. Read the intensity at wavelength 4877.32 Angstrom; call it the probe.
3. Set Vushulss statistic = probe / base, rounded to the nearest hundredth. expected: 1.00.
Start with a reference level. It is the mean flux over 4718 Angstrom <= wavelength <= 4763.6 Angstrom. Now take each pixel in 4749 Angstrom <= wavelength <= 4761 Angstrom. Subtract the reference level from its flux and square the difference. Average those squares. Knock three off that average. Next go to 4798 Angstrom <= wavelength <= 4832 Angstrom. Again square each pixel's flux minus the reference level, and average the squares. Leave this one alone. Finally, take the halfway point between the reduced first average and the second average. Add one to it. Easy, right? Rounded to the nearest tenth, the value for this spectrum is 0.1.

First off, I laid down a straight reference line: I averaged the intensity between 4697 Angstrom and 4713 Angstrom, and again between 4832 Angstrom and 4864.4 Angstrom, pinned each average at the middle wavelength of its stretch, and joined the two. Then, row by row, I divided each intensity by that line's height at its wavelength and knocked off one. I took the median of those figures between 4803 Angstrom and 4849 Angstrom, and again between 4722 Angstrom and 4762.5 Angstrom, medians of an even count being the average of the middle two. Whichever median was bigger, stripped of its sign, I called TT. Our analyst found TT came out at 0.076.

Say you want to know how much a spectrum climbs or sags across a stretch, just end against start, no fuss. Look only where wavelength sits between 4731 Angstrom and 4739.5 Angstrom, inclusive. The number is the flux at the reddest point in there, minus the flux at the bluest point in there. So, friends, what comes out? 1.68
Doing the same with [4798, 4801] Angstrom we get -0.24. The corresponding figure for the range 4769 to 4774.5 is -0.71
